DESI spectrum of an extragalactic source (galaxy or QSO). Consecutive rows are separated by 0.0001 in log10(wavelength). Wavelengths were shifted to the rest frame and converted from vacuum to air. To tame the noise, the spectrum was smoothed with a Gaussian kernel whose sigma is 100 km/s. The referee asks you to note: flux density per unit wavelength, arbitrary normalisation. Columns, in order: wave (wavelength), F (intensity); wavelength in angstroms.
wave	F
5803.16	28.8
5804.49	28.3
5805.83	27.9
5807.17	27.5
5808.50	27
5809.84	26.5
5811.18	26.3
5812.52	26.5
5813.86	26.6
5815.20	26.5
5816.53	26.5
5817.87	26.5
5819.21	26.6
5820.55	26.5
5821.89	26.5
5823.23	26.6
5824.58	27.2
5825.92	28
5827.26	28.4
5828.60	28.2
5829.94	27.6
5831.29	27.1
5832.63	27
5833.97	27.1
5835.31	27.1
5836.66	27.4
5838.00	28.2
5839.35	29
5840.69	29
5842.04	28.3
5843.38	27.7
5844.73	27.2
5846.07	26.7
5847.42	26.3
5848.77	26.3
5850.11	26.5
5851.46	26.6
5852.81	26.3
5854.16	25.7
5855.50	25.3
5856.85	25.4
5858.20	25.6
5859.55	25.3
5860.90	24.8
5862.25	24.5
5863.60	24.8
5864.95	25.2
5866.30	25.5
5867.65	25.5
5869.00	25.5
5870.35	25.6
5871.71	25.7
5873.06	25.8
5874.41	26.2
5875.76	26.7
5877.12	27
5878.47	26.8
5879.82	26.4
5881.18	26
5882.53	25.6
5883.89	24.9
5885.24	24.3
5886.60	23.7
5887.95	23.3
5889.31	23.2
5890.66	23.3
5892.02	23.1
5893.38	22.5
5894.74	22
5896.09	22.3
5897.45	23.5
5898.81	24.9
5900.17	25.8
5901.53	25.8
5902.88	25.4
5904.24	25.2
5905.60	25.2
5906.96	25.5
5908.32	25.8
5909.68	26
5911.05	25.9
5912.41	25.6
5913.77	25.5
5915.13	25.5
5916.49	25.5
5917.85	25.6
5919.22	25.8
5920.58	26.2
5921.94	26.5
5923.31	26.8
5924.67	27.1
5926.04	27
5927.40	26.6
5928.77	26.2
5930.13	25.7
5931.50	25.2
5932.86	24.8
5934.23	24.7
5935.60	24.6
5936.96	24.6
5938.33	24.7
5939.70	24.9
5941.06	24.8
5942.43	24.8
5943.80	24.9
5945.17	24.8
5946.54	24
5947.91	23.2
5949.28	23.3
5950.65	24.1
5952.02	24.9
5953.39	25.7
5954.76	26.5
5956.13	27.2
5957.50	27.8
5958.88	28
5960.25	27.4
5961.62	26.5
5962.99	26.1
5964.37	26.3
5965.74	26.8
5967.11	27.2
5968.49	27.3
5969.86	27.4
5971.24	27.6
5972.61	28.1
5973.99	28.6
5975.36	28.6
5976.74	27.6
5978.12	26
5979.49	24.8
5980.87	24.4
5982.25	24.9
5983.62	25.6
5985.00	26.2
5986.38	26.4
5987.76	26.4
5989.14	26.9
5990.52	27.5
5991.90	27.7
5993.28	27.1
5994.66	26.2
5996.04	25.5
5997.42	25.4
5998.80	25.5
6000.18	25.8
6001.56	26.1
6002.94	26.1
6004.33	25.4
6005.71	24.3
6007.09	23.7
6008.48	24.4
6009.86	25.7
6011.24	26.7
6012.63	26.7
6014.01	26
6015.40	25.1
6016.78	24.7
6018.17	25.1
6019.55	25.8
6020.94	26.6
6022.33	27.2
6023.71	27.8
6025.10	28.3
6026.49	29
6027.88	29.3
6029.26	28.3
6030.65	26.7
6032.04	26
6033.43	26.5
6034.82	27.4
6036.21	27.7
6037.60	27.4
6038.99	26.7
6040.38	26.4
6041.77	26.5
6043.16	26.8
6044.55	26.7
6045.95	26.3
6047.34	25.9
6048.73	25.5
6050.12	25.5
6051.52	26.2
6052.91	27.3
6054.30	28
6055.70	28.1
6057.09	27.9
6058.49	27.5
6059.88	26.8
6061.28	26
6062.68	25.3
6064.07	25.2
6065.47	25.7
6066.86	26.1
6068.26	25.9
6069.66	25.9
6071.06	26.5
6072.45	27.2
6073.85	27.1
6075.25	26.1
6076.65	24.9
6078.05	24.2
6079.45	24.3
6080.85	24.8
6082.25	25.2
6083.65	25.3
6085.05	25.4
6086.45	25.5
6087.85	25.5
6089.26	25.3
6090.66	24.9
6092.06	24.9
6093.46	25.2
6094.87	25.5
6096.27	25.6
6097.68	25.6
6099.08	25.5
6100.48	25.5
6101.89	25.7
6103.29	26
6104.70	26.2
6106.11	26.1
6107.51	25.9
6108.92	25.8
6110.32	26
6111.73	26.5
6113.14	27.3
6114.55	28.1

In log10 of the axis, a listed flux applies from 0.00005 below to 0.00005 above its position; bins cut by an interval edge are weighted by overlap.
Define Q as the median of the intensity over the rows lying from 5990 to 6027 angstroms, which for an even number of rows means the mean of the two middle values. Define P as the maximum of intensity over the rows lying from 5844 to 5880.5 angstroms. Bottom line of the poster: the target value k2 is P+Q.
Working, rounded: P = 27.2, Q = 26.0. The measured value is 53.2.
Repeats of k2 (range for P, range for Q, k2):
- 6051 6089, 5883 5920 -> 53.3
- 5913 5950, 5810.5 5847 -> 54.2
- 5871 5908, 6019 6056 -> 53.7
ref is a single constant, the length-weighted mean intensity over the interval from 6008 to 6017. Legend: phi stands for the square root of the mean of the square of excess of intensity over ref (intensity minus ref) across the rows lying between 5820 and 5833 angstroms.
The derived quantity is 1.74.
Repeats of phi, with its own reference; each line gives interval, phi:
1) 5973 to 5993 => 1.54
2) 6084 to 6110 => 0.38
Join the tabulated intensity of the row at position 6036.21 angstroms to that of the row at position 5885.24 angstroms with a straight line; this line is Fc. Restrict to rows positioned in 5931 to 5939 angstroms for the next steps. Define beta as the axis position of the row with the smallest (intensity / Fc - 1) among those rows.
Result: 5936.96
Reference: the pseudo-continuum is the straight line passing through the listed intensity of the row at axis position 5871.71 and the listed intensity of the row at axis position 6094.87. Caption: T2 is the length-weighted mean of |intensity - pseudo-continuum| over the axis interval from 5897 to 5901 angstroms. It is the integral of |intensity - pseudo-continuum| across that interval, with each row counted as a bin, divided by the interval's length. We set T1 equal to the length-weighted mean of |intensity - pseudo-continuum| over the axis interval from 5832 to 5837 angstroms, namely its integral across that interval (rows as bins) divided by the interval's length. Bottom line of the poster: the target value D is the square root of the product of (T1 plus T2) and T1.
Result 1.8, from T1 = 1.40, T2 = 0.93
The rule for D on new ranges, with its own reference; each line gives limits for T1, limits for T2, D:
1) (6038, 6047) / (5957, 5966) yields 1.6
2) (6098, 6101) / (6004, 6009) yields 0.1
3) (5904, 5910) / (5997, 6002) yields 0.4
